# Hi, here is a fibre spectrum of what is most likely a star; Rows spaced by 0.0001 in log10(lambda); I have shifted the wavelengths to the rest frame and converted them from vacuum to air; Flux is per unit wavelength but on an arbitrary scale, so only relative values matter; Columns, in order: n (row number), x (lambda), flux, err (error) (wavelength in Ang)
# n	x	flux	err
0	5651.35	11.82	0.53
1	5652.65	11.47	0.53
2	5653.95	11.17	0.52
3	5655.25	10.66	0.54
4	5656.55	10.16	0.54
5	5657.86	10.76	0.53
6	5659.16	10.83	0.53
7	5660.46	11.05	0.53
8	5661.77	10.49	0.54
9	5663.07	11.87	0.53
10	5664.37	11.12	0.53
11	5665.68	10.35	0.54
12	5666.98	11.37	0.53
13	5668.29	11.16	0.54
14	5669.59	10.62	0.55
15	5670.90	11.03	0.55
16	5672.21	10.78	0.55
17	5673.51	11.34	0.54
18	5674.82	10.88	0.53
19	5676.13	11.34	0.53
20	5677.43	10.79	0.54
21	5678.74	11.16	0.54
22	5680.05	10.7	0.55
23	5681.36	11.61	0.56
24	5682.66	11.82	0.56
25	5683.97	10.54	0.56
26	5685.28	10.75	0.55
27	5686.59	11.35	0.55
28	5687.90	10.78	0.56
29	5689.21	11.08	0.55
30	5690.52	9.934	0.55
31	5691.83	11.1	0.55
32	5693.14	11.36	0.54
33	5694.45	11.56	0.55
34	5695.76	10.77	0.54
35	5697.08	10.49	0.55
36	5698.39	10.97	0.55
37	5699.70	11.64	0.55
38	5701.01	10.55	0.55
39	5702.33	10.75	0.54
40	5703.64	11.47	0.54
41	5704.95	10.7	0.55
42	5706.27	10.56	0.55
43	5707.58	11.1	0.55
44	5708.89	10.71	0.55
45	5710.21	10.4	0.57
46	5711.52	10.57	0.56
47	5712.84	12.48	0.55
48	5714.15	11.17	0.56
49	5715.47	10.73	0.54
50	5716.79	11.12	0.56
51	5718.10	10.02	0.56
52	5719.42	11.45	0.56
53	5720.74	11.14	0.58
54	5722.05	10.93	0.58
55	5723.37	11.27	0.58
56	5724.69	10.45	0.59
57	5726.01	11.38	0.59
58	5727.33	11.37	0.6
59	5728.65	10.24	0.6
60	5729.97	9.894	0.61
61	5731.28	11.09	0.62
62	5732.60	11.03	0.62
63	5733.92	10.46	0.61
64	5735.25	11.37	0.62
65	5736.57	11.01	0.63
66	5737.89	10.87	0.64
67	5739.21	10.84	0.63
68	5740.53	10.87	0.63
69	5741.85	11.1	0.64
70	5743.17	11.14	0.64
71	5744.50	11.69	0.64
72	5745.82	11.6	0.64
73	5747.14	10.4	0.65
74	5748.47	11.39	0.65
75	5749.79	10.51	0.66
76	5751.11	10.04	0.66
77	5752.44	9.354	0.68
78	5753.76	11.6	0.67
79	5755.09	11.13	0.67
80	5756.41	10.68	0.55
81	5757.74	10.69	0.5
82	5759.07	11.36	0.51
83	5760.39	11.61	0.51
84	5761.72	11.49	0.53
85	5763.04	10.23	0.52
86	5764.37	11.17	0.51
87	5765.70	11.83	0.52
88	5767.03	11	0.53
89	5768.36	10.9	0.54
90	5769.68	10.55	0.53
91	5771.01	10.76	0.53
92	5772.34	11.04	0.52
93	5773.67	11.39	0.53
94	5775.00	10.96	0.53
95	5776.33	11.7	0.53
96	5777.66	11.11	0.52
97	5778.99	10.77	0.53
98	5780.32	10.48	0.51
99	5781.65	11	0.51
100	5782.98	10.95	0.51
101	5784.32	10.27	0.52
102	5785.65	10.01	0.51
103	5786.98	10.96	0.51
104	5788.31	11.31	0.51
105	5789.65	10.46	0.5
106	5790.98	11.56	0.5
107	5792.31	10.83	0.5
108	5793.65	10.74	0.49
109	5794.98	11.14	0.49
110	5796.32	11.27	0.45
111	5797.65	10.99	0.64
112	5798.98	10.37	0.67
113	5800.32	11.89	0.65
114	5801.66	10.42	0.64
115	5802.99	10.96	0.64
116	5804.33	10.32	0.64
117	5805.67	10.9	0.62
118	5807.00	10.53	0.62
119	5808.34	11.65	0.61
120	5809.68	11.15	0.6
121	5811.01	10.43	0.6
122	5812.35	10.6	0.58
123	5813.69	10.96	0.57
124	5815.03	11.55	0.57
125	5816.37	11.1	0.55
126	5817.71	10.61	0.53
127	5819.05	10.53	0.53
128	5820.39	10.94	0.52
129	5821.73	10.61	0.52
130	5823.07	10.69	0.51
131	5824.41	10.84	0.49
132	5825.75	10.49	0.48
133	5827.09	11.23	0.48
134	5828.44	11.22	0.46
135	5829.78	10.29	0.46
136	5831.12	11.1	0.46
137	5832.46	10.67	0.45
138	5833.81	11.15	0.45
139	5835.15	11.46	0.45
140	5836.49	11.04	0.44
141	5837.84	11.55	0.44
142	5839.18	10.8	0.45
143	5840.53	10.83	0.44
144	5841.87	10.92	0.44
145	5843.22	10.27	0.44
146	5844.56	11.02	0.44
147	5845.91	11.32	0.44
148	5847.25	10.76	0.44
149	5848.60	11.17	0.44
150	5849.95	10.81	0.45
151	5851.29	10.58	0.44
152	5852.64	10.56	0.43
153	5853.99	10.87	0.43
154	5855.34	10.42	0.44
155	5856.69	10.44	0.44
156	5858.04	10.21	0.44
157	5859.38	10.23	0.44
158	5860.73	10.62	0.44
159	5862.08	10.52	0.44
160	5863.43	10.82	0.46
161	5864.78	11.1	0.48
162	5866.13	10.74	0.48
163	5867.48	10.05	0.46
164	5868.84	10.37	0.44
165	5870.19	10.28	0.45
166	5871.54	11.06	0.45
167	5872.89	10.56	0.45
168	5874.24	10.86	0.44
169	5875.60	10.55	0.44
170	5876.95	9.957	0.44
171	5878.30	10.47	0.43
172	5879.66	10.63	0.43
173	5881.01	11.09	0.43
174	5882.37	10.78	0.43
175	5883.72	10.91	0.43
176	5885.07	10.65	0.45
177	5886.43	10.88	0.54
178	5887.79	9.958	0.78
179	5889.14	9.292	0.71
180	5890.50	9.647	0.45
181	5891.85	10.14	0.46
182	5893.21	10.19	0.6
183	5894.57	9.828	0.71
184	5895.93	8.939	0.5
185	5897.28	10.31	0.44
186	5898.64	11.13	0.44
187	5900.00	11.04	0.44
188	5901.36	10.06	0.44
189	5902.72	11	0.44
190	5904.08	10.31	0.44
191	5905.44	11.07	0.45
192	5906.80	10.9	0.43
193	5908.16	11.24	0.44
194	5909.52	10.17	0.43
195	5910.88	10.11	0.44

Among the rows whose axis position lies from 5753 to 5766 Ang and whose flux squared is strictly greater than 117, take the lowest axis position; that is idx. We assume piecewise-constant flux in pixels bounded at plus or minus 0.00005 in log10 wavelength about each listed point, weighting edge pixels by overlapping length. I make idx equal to 5753.76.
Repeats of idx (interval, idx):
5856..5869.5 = 5863.43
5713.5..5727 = 5714.15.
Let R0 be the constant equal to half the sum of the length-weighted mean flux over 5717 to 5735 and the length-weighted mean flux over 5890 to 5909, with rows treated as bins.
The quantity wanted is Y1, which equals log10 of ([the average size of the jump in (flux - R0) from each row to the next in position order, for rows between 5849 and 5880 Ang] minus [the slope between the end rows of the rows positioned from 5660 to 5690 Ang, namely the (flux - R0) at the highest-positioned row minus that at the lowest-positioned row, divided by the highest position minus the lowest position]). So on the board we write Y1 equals -0.50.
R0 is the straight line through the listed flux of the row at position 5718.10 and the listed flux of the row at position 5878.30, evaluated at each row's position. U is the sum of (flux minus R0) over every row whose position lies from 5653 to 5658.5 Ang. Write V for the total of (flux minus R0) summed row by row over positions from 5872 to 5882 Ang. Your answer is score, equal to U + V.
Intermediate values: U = 3.4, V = 0.9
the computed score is 4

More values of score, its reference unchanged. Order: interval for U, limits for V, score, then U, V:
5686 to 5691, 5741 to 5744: 5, 3.4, 2.1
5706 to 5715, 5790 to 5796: 10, 7.0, 3.3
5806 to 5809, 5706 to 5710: 4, 1.6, 2.4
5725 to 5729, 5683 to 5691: 8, 2.9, 4.8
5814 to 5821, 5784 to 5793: 7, 3.2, 3.9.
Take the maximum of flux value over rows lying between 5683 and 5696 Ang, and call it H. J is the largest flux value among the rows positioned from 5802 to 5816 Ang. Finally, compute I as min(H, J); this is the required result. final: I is 11.6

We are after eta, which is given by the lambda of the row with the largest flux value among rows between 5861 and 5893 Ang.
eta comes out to 5864.78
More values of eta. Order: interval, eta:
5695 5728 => 5712.84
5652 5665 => 5663.07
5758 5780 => 5765.70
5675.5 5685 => 5682.66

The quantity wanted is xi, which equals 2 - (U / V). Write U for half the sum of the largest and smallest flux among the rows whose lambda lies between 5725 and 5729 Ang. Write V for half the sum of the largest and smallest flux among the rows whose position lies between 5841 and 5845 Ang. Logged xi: 0.98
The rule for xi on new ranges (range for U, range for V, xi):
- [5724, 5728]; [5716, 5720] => 0.98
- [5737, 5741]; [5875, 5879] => 0.94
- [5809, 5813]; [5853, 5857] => 0.99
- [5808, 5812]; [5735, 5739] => 1.01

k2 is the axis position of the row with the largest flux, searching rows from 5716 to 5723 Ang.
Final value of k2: 5719.42 Ang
